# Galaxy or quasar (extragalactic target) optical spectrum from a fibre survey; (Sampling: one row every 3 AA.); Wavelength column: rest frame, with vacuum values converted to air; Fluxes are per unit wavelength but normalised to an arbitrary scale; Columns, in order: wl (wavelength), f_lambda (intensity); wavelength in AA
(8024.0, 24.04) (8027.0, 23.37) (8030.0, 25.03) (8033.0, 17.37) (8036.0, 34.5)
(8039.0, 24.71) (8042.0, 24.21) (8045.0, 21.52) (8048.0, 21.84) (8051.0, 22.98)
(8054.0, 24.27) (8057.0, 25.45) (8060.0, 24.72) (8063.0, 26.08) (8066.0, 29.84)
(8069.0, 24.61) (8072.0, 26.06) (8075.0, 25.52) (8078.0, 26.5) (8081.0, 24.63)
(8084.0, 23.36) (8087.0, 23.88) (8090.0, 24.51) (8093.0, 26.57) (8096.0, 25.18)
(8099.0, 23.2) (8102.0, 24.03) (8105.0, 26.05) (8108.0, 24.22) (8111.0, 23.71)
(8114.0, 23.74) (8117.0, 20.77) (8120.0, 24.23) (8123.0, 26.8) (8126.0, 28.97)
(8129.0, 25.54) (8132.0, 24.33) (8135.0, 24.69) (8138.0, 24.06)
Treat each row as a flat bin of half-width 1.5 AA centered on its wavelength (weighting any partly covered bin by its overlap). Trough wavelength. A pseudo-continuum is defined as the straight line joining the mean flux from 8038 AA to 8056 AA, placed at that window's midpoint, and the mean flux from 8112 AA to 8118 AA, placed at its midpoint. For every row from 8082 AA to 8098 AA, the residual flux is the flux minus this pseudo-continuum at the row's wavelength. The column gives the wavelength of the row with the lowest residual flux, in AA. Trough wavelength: 8084.0 AA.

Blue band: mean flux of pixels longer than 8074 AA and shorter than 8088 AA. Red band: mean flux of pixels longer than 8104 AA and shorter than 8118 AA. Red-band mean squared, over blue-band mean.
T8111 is 22.7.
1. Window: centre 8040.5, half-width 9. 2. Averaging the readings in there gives 24.0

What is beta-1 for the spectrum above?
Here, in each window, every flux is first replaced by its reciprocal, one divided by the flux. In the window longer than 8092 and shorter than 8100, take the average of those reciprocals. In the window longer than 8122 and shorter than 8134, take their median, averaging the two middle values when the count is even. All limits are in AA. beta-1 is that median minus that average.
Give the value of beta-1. -0.0019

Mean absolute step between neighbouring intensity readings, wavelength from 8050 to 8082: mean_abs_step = 1.84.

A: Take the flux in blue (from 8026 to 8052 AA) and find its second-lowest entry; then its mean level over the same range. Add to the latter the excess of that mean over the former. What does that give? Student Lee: 26.4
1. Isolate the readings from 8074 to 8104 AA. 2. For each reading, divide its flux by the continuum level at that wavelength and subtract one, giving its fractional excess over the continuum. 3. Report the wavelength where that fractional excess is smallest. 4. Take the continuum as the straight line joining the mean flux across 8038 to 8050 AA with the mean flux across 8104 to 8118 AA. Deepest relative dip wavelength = 8099.0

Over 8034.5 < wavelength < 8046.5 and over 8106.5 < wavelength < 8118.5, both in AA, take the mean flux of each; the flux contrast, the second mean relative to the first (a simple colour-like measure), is 0.88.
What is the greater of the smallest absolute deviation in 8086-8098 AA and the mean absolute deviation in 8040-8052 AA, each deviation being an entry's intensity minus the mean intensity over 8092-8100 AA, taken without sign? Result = 2.3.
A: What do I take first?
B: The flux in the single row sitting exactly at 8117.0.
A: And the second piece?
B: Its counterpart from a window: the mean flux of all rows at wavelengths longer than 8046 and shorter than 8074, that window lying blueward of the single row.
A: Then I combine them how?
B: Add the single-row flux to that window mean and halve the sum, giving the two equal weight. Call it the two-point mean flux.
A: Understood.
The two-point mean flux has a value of 22.9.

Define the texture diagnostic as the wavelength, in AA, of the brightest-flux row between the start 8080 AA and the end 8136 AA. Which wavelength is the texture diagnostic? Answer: 8126.0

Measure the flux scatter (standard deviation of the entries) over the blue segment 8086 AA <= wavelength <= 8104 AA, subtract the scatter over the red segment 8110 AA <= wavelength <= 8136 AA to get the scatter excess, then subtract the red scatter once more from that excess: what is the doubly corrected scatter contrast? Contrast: -3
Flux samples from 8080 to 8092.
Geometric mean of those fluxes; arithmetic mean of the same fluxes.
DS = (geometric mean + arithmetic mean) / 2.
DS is 24.1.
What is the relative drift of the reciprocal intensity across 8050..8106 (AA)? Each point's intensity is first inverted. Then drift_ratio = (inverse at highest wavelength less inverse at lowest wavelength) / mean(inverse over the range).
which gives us -0.13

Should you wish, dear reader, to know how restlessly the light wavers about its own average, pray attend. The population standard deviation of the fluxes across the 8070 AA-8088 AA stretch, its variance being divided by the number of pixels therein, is 1.1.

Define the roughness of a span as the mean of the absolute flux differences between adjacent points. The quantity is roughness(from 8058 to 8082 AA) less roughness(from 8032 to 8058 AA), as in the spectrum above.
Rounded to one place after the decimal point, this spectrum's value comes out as -2.1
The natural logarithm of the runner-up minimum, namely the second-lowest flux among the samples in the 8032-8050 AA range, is 3.07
